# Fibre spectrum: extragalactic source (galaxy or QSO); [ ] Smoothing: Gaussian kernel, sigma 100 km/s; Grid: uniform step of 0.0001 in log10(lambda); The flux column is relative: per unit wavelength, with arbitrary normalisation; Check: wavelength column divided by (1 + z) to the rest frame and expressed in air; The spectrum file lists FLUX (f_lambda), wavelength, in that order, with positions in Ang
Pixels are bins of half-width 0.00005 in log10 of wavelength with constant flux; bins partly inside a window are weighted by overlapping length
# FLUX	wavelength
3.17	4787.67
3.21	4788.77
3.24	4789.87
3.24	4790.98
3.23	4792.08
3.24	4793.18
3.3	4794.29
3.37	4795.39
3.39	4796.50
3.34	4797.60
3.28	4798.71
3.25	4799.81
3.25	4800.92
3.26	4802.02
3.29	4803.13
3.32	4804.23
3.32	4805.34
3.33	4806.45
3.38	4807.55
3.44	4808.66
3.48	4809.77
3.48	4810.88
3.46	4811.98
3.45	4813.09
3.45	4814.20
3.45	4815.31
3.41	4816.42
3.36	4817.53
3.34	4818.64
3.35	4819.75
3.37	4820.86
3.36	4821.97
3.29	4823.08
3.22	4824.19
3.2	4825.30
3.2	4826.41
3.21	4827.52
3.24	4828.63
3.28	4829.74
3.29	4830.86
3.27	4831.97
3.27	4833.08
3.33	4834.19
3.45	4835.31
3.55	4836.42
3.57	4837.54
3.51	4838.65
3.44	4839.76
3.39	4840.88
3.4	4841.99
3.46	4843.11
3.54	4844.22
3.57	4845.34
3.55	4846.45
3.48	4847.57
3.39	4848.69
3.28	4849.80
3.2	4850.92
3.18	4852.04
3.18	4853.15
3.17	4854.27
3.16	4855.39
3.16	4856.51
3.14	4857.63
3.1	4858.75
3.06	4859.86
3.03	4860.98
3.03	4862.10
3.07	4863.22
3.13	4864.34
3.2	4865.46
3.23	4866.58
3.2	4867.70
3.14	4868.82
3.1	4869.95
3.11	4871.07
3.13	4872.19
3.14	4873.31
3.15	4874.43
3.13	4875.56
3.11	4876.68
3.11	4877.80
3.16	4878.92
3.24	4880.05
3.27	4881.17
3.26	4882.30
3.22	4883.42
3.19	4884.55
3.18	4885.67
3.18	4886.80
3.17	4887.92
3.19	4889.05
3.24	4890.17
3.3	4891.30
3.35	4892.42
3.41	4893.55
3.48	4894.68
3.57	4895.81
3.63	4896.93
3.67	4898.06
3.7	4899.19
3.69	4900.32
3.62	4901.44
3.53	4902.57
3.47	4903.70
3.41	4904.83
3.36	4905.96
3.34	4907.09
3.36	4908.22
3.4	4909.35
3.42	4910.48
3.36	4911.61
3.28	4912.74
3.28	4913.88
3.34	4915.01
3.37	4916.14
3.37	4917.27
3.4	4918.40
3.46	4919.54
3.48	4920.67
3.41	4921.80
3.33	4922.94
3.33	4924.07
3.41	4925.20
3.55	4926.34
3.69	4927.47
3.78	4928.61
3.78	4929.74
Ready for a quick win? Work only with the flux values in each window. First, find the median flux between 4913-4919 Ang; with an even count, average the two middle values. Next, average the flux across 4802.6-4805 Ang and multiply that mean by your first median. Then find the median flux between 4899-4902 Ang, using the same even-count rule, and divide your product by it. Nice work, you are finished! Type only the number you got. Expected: 3.0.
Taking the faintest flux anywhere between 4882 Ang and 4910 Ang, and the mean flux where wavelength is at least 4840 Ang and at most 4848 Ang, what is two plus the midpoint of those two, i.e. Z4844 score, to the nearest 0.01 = 5.33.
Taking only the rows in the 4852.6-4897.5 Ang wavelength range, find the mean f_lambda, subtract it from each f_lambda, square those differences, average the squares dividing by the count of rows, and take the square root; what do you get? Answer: 0.129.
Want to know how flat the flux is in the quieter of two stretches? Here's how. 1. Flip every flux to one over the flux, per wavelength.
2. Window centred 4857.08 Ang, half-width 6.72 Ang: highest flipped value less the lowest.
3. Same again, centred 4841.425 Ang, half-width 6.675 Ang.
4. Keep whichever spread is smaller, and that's 0.0149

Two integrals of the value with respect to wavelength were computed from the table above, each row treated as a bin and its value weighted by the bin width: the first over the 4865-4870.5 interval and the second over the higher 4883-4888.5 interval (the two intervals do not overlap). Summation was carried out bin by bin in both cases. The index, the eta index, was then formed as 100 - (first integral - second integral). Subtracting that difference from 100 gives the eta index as 100.1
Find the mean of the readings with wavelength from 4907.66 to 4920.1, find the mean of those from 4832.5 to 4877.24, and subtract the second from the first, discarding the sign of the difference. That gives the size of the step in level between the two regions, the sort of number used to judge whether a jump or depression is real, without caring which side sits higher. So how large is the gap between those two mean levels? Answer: 0.11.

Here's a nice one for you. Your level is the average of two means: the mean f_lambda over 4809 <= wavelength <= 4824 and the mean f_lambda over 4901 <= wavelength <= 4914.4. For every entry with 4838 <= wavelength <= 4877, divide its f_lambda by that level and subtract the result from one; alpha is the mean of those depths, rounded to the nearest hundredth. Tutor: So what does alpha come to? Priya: 0.05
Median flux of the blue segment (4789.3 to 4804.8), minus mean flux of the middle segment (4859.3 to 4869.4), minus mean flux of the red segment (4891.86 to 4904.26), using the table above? -3.4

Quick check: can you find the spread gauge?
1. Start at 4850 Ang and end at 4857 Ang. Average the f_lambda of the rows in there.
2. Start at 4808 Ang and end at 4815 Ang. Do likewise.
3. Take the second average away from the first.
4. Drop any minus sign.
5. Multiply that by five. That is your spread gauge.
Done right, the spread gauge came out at 1.4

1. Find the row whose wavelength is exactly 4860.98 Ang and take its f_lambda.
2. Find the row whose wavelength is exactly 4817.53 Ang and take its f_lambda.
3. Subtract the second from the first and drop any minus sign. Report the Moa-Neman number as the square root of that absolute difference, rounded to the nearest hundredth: 0.57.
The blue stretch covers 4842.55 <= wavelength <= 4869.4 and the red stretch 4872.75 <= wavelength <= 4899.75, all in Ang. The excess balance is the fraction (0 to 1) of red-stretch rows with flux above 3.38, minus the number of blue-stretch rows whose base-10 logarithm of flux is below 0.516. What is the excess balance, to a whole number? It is -18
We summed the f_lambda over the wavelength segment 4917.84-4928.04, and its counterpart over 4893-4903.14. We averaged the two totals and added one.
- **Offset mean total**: 32.7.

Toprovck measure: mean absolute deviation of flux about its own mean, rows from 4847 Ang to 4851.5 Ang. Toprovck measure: 0.10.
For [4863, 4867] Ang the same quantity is 0.06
